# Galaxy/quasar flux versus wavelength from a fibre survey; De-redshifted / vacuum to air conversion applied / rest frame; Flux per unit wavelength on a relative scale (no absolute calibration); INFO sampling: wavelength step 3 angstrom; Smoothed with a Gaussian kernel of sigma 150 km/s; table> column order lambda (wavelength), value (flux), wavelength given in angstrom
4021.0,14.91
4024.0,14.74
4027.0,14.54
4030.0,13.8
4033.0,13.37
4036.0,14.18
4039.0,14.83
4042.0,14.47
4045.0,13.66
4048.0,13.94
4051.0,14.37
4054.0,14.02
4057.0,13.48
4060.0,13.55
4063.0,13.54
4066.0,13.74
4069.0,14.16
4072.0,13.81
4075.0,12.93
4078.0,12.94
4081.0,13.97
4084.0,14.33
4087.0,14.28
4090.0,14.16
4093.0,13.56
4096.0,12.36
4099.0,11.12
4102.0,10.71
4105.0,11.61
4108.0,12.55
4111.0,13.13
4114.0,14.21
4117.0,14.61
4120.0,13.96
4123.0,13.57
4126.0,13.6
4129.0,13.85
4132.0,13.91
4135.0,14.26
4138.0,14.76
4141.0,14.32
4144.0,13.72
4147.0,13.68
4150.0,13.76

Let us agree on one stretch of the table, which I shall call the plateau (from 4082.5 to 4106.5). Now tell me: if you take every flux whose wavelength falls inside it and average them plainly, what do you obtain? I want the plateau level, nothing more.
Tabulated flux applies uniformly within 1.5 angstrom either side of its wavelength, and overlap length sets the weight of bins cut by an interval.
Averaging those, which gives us 12.8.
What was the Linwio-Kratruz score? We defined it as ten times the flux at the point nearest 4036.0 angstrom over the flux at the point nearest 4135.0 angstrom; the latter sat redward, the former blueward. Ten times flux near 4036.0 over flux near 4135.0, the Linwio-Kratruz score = 9.9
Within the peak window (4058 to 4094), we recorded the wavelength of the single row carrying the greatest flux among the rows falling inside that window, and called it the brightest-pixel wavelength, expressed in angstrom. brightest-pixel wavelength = 4084.0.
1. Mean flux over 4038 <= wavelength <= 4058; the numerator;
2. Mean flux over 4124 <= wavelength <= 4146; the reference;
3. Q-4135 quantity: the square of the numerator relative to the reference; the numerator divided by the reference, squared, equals 1.01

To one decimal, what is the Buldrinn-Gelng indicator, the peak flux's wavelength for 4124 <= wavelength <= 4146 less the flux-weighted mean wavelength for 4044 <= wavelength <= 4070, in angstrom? 81.0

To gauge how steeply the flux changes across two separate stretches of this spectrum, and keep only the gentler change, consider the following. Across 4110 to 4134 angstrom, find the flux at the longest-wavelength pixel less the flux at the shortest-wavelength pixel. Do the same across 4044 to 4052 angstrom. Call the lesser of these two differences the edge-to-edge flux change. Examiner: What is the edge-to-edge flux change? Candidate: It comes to 0.71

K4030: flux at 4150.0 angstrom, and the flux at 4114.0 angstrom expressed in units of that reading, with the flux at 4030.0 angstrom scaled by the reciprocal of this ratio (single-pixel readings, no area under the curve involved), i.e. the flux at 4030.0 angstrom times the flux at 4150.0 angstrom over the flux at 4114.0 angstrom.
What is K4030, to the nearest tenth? 13.4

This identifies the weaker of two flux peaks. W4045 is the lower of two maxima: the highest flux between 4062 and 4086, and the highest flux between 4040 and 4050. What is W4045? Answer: 14.3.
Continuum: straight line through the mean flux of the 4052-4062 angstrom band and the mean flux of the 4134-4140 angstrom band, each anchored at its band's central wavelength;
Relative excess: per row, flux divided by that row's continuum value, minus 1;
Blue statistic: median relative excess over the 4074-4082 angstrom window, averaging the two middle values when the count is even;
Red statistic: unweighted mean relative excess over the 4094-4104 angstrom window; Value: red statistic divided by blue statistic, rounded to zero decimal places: 3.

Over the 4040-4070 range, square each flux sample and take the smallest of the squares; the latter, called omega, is 182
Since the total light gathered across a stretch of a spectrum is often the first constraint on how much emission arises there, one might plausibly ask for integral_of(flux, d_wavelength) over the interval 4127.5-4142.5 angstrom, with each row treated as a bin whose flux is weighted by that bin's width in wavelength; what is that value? 213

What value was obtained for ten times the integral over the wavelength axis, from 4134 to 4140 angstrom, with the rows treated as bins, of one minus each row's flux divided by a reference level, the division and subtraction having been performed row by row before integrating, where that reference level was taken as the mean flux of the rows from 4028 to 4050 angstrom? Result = -2.0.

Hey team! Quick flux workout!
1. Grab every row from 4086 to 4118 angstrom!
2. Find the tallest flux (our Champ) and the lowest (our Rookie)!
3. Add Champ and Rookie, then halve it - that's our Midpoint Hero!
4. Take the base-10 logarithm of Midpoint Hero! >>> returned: 1.10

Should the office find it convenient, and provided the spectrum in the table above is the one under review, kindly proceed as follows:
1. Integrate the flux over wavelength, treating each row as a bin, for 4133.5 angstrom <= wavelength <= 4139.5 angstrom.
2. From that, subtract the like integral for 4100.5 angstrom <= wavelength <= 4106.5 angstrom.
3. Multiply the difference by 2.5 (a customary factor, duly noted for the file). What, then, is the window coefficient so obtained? 50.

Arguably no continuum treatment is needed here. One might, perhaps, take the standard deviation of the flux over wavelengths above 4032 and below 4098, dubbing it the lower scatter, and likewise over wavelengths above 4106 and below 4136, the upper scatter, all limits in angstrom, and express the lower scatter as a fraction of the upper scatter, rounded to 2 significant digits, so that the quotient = 1.0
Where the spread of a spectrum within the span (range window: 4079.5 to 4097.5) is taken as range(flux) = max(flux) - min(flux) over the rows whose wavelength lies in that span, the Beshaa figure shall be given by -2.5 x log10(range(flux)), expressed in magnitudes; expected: -0.7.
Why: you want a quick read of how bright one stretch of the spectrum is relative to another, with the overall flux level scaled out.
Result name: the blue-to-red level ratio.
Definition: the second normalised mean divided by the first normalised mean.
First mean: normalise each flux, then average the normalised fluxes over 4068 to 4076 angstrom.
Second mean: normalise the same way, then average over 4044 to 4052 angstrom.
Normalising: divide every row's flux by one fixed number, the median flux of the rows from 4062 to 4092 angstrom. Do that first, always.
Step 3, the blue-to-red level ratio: 1.03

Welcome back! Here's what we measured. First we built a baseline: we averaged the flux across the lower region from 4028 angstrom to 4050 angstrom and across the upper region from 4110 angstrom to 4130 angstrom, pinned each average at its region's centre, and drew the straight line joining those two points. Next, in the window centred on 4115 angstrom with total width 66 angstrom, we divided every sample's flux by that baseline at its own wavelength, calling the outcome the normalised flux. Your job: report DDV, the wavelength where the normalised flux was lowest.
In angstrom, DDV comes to 4102.0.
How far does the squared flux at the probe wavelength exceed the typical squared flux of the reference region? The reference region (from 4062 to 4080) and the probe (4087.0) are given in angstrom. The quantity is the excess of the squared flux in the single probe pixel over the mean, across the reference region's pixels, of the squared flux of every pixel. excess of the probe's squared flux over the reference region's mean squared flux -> 21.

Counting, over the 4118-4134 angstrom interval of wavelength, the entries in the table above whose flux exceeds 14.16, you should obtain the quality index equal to 0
